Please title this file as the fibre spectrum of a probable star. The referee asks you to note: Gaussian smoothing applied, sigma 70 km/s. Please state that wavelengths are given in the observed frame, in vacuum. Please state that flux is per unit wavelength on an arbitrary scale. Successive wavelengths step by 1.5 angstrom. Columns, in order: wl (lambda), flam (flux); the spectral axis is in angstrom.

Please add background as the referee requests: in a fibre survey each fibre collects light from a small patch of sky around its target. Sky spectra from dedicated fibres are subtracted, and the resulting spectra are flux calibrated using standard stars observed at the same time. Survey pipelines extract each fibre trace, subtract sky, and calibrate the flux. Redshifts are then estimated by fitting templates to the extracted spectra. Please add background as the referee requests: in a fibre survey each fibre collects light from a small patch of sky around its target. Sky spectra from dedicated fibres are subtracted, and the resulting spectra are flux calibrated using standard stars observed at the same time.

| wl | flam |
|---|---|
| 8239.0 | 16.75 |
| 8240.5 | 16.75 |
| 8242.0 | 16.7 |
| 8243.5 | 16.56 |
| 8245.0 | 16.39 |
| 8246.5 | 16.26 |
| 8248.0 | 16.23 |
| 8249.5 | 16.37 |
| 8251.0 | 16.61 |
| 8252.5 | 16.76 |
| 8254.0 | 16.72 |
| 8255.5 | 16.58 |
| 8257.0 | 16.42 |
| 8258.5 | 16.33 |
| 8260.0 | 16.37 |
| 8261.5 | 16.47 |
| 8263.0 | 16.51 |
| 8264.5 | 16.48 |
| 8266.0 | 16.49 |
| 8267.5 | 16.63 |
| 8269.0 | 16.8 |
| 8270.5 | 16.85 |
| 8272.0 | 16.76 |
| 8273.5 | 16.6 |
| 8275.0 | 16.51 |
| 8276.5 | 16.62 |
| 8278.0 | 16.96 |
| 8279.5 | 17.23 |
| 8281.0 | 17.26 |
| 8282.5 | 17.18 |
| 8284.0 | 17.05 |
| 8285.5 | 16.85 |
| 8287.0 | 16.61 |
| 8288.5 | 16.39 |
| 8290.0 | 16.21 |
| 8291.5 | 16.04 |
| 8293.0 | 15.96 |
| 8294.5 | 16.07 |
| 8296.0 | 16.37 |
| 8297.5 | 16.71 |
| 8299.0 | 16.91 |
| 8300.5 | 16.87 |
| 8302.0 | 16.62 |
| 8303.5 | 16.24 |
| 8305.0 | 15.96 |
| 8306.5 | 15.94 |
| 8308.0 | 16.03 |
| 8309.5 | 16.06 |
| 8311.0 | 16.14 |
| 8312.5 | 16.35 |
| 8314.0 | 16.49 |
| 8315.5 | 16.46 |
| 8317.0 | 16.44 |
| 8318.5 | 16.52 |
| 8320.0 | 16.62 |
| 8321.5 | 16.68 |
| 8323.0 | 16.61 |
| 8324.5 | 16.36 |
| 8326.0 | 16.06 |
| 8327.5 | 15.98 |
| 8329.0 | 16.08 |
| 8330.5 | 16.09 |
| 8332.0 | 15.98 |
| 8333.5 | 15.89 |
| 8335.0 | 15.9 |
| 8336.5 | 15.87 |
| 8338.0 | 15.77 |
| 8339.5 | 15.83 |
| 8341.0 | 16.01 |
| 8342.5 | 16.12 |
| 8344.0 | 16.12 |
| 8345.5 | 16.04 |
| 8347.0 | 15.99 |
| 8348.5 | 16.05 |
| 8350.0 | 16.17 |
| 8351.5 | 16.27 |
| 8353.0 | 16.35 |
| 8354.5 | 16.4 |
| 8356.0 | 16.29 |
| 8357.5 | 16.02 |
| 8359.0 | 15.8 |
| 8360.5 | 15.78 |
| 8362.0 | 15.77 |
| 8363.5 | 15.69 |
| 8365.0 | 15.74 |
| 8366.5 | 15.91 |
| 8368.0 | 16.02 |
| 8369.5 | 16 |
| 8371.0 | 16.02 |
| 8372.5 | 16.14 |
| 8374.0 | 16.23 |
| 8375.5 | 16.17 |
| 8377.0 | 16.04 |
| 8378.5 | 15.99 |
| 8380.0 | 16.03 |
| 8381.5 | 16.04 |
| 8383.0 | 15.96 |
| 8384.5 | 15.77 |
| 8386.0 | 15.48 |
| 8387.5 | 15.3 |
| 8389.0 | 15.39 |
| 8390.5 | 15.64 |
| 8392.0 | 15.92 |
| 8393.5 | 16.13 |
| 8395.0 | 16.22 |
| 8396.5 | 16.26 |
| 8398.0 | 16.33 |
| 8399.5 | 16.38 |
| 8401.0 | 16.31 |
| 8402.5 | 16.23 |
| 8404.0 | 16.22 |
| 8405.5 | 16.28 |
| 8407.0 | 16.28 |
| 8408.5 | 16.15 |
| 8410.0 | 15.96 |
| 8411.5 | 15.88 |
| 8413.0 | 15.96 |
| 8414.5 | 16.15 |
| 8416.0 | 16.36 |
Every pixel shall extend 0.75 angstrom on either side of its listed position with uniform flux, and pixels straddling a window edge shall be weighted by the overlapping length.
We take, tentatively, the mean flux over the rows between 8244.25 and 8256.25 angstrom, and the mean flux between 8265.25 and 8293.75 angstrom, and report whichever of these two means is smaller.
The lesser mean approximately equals 16.5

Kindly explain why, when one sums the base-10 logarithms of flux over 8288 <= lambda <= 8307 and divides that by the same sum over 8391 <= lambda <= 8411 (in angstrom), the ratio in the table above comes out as 1.00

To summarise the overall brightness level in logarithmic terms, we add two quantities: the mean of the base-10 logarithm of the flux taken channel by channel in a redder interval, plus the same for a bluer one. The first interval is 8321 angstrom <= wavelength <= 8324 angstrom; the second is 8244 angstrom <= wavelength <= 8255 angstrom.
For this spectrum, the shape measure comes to 2.438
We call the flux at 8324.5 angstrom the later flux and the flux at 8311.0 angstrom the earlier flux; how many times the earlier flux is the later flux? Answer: 1.014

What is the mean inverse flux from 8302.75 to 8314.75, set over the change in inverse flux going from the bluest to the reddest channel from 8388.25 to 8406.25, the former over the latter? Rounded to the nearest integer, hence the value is -17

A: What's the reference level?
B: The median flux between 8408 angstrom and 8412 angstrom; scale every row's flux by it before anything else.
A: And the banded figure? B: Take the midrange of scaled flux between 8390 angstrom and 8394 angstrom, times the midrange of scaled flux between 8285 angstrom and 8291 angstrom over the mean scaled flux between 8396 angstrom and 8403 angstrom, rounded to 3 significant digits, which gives 1.01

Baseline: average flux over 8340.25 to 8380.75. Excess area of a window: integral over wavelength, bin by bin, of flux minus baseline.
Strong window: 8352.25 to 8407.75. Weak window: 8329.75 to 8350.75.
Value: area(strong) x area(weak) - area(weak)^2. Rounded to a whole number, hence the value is 1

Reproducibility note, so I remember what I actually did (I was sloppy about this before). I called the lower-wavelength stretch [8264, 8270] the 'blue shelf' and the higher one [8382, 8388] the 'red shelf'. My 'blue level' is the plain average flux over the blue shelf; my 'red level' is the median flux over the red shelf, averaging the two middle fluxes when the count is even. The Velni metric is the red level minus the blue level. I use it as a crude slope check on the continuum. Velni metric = -1.0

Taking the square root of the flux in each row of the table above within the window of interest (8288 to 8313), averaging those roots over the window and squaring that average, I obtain 16.3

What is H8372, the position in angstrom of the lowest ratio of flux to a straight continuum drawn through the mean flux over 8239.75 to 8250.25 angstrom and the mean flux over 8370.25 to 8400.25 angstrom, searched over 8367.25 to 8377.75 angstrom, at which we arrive 8369.5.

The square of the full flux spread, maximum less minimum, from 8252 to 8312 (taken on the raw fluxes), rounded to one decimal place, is 1.7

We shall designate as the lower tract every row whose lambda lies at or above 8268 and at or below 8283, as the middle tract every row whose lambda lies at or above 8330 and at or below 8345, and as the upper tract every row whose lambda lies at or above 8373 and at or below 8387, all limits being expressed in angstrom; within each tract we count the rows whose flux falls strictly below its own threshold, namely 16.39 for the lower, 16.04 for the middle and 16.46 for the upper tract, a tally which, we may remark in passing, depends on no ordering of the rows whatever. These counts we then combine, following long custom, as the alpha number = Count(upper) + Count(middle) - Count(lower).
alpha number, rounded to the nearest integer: 16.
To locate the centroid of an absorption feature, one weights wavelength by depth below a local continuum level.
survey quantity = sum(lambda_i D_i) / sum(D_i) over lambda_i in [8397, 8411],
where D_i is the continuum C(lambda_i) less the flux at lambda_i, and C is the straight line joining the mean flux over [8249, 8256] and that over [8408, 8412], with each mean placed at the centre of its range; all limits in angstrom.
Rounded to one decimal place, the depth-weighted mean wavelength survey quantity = 8402.6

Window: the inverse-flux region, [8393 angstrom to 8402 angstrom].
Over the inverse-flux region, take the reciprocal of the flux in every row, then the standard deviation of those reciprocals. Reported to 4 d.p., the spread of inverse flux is 0.0003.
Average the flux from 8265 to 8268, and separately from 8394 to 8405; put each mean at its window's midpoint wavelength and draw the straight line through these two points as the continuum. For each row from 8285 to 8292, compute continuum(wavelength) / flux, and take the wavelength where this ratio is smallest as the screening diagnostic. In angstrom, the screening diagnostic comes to 8285.5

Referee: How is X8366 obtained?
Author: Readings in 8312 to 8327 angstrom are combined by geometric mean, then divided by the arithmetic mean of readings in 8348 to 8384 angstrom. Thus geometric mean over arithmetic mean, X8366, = 1.026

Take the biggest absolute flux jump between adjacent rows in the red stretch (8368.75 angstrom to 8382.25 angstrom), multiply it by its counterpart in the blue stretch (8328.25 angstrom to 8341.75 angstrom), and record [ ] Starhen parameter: 0.023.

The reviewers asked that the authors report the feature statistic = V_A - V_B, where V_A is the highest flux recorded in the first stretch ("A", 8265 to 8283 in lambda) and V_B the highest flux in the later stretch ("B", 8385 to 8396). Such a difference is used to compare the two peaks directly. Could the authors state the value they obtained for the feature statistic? 1.0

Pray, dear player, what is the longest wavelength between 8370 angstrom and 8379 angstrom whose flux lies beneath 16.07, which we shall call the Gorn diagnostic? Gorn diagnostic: 8378.5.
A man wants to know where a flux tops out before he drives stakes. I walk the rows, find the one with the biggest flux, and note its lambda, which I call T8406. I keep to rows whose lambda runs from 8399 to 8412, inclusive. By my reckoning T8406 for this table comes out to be 8399.5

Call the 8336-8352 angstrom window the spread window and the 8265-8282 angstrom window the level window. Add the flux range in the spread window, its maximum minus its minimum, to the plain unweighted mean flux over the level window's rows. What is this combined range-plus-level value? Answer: 17.29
